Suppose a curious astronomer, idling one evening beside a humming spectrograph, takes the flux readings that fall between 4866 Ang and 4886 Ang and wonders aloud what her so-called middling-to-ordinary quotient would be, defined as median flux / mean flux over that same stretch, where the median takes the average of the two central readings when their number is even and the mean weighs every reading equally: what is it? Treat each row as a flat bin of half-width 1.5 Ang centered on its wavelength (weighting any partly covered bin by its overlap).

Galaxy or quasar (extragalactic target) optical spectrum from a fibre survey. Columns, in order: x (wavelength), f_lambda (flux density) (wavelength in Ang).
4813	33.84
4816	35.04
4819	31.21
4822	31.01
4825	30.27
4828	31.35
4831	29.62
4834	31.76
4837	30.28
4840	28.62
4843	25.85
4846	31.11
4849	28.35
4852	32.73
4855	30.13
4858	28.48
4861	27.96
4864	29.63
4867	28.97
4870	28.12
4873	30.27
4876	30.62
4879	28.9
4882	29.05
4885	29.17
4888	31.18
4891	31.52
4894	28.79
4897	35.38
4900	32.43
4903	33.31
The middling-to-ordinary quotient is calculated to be 0.99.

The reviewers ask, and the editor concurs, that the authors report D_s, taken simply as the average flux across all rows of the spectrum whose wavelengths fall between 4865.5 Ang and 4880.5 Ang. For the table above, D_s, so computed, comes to 29.4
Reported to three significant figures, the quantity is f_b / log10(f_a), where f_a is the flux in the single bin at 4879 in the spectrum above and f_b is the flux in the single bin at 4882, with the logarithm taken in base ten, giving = 19.9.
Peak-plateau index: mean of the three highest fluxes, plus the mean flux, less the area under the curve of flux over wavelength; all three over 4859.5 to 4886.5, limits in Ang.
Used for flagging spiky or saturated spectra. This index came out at -729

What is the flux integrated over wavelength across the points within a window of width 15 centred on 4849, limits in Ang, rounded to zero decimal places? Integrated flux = 445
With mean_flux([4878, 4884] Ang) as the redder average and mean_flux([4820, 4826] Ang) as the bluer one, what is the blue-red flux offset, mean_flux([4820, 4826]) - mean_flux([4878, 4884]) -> 1.7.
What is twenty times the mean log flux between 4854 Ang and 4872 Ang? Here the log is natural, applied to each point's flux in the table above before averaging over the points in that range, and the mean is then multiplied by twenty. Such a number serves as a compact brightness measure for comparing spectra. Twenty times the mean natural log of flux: 67.3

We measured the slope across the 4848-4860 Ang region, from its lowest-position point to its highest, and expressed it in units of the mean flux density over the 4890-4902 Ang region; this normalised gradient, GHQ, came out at 0.000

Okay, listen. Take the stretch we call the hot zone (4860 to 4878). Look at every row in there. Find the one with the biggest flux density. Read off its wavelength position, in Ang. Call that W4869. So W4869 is 4876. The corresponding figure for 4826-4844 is 4834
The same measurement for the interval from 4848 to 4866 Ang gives 4852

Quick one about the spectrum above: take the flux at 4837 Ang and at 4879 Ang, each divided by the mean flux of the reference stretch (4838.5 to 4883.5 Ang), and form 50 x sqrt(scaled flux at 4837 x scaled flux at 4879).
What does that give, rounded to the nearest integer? 51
